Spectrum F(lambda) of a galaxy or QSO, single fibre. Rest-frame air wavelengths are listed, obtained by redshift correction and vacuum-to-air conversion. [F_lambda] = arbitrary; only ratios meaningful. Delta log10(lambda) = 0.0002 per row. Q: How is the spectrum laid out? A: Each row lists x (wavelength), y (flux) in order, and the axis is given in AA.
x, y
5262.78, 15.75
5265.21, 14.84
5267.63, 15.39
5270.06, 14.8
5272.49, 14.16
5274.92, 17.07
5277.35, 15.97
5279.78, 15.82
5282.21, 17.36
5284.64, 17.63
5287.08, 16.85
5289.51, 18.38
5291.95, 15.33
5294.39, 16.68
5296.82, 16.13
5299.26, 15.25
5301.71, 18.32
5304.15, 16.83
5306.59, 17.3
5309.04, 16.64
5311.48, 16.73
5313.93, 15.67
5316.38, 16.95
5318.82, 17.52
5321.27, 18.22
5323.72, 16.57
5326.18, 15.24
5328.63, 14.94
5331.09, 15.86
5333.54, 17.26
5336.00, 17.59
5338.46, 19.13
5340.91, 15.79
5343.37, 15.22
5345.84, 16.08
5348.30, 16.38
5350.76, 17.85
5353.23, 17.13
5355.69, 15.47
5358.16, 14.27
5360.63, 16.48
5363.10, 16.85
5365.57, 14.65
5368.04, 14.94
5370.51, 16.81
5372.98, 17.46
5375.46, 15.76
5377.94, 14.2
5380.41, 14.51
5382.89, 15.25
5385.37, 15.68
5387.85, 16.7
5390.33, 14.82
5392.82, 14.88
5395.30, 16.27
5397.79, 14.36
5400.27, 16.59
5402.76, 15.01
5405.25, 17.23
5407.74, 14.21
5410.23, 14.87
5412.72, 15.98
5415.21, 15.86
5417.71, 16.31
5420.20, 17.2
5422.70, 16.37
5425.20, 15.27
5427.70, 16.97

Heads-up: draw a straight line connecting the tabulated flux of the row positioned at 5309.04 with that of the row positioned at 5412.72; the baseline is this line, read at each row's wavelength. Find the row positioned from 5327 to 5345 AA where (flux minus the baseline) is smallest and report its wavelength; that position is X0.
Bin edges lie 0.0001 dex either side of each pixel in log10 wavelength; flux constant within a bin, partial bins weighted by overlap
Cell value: 5328.63 AA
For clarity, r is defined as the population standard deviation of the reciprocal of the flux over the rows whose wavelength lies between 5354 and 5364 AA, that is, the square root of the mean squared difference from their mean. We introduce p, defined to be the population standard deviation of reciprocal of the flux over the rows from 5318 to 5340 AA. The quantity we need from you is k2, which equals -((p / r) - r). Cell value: -1.11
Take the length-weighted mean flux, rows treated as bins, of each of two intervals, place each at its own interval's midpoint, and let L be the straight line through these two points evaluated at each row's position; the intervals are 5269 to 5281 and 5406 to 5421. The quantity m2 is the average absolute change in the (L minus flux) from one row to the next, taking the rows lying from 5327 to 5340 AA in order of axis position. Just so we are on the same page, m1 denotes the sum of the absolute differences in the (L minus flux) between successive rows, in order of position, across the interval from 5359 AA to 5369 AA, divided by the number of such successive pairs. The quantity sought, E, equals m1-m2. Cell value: -0.09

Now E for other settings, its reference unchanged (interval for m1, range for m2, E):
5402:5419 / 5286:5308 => -0.29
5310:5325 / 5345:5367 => -0.21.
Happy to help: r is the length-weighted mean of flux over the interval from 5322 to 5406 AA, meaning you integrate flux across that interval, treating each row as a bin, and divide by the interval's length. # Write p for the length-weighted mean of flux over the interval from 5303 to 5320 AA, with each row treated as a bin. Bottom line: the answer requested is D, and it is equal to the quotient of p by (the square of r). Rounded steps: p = 16.8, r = 16.0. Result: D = 0.0658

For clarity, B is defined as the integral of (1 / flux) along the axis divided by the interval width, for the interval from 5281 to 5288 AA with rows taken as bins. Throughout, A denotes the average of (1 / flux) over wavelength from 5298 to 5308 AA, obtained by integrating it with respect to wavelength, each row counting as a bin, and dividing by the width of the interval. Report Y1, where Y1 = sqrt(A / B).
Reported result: 1.01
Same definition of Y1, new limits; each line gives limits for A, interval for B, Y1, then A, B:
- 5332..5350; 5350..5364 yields 0.98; 0.060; 0.0617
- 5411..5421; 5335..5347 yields 1.01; 0.062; 0.0601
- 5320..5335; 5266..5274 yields 0.95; 0.061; 0.0674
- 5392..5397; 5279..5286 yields 1.05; 0.065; 0.0589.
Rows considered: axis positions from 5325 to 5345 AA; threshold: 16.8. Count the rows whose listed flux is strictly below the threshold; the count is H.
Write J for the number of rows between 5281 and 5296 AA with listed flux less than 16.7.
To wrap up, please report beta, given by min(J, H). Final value 2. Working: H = 5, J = 2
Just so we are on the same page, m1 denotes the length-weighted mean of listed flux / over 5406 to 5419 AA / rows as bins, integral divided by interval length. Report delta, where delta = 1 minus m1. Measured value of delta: -14.5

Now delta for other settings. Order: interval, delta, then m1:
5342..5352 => -15.4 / 16.4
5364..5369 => -13.9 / 14.9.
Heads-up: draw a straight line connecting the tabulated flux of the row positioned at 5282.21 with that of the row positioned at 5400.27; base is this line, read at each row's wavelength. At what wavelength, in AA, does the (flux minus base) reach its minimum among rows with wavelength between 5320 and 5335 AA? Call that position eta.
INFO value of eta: 5328.63 AA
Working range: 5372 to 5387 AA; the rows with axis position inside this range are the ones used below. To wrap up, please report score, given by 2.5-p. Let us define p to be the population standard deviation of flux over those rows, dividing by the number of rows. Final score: 1.45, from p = 1.05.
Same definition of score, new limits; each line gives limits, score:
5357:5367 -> 1.38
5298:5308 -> 1.39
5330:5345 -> 1.17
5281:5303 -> 1.41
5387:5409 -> 1.43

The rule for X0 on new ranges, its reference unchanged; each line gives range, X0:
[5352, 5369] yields 5358.16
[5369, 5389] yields 5377.94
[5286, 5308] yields 5299.26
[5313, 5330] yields 5328.63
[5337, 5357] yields 5343.37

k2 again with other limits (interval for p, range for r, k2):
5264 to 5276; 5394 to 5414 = -0.94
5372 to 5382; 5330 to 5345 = -1.12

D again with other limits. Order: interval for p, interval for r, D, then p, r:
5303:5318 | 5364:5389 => 0.0686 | 16.7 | 15.6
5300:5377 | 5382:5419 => 0.0677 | 16.5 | 15.6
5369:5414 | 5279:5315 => 0.0556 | 15.6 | 16.7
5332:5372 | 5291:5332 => 0.0602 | 16.4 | 16.5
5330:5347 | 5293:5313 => 0.0599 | 16.7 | 16.7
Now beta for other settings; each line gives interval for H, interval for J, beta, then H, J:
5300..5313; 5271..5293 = 2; 2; 4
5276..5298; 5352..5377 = 5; 5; 6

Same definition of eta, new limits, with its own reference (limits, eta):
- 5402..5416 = 5407.74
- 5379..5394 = 5380.41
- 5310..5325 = 5313.93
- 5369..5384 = 5377.94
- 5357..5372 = 5358.16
